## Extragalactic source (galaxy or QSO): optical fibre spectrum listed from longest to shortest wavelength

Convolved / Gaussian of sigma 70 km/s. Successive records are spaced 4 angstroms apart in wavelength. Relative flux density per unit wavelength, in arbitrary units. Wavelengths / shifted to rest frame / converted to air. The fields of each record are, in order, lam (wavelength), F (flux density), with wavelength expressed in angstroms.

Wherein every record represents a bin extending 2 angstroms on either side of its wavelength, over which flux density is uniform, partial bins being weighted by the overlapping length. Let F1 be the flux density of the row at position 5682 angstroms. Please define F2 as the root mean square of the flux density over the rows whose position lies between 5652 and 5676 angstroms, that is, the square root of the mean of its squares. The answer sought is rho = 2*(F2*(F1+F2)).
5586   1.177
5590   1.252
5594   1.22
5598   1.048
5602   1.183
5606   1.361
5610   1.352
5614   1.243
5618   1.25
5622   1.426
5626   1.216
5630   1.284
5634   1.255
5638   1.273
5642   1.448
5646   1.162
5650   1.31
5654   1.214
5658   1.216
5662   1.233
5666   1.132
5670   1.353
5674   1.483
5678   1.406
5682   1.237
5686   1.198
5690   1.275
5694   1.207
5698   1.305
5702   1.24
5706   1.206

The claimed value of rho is 6.42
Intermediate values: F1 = 1.237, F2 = 1.277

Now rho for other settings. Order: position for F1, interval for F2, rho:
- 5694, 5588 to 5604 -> 5.62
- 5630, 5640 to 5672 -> 6.43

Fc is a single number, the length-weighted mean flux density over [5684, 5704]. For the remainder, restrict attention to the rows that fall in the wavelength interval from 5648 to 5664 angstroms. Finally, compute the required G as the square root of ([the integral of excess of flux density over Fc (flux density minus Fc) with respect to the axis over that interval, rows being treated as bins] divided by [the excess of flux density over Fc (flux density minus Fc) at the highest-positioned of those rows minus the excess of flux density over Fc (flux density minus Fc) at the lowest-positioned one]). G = 0.6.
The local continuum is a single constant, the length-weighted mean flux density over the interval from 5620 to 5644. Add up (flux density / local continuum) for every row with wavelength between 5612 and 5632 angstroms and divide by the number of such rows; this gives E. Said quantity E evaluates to 0.97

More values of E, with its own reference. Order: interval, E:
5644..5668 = 0.92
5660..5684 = 0.99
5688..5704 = 0.95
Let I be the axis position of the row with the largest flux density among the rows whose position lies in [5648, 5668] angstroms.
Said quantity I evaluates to 5650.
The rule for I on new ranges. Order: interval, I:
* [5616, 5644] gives 5642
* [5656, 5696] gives 5674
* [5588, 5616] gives 5606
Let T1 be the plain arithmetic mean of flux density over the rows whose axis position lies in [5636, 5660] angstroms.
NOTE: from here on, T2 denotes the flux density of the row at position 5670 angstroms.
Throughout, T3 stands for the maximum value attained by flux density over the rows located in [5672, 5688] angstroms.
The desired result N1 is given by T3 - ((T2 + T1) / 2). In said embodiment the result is 0.17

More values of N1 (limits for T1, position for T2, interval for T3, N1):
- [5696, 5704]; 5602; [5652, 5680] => 0.26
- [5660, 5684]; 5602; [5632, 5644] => 0.20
